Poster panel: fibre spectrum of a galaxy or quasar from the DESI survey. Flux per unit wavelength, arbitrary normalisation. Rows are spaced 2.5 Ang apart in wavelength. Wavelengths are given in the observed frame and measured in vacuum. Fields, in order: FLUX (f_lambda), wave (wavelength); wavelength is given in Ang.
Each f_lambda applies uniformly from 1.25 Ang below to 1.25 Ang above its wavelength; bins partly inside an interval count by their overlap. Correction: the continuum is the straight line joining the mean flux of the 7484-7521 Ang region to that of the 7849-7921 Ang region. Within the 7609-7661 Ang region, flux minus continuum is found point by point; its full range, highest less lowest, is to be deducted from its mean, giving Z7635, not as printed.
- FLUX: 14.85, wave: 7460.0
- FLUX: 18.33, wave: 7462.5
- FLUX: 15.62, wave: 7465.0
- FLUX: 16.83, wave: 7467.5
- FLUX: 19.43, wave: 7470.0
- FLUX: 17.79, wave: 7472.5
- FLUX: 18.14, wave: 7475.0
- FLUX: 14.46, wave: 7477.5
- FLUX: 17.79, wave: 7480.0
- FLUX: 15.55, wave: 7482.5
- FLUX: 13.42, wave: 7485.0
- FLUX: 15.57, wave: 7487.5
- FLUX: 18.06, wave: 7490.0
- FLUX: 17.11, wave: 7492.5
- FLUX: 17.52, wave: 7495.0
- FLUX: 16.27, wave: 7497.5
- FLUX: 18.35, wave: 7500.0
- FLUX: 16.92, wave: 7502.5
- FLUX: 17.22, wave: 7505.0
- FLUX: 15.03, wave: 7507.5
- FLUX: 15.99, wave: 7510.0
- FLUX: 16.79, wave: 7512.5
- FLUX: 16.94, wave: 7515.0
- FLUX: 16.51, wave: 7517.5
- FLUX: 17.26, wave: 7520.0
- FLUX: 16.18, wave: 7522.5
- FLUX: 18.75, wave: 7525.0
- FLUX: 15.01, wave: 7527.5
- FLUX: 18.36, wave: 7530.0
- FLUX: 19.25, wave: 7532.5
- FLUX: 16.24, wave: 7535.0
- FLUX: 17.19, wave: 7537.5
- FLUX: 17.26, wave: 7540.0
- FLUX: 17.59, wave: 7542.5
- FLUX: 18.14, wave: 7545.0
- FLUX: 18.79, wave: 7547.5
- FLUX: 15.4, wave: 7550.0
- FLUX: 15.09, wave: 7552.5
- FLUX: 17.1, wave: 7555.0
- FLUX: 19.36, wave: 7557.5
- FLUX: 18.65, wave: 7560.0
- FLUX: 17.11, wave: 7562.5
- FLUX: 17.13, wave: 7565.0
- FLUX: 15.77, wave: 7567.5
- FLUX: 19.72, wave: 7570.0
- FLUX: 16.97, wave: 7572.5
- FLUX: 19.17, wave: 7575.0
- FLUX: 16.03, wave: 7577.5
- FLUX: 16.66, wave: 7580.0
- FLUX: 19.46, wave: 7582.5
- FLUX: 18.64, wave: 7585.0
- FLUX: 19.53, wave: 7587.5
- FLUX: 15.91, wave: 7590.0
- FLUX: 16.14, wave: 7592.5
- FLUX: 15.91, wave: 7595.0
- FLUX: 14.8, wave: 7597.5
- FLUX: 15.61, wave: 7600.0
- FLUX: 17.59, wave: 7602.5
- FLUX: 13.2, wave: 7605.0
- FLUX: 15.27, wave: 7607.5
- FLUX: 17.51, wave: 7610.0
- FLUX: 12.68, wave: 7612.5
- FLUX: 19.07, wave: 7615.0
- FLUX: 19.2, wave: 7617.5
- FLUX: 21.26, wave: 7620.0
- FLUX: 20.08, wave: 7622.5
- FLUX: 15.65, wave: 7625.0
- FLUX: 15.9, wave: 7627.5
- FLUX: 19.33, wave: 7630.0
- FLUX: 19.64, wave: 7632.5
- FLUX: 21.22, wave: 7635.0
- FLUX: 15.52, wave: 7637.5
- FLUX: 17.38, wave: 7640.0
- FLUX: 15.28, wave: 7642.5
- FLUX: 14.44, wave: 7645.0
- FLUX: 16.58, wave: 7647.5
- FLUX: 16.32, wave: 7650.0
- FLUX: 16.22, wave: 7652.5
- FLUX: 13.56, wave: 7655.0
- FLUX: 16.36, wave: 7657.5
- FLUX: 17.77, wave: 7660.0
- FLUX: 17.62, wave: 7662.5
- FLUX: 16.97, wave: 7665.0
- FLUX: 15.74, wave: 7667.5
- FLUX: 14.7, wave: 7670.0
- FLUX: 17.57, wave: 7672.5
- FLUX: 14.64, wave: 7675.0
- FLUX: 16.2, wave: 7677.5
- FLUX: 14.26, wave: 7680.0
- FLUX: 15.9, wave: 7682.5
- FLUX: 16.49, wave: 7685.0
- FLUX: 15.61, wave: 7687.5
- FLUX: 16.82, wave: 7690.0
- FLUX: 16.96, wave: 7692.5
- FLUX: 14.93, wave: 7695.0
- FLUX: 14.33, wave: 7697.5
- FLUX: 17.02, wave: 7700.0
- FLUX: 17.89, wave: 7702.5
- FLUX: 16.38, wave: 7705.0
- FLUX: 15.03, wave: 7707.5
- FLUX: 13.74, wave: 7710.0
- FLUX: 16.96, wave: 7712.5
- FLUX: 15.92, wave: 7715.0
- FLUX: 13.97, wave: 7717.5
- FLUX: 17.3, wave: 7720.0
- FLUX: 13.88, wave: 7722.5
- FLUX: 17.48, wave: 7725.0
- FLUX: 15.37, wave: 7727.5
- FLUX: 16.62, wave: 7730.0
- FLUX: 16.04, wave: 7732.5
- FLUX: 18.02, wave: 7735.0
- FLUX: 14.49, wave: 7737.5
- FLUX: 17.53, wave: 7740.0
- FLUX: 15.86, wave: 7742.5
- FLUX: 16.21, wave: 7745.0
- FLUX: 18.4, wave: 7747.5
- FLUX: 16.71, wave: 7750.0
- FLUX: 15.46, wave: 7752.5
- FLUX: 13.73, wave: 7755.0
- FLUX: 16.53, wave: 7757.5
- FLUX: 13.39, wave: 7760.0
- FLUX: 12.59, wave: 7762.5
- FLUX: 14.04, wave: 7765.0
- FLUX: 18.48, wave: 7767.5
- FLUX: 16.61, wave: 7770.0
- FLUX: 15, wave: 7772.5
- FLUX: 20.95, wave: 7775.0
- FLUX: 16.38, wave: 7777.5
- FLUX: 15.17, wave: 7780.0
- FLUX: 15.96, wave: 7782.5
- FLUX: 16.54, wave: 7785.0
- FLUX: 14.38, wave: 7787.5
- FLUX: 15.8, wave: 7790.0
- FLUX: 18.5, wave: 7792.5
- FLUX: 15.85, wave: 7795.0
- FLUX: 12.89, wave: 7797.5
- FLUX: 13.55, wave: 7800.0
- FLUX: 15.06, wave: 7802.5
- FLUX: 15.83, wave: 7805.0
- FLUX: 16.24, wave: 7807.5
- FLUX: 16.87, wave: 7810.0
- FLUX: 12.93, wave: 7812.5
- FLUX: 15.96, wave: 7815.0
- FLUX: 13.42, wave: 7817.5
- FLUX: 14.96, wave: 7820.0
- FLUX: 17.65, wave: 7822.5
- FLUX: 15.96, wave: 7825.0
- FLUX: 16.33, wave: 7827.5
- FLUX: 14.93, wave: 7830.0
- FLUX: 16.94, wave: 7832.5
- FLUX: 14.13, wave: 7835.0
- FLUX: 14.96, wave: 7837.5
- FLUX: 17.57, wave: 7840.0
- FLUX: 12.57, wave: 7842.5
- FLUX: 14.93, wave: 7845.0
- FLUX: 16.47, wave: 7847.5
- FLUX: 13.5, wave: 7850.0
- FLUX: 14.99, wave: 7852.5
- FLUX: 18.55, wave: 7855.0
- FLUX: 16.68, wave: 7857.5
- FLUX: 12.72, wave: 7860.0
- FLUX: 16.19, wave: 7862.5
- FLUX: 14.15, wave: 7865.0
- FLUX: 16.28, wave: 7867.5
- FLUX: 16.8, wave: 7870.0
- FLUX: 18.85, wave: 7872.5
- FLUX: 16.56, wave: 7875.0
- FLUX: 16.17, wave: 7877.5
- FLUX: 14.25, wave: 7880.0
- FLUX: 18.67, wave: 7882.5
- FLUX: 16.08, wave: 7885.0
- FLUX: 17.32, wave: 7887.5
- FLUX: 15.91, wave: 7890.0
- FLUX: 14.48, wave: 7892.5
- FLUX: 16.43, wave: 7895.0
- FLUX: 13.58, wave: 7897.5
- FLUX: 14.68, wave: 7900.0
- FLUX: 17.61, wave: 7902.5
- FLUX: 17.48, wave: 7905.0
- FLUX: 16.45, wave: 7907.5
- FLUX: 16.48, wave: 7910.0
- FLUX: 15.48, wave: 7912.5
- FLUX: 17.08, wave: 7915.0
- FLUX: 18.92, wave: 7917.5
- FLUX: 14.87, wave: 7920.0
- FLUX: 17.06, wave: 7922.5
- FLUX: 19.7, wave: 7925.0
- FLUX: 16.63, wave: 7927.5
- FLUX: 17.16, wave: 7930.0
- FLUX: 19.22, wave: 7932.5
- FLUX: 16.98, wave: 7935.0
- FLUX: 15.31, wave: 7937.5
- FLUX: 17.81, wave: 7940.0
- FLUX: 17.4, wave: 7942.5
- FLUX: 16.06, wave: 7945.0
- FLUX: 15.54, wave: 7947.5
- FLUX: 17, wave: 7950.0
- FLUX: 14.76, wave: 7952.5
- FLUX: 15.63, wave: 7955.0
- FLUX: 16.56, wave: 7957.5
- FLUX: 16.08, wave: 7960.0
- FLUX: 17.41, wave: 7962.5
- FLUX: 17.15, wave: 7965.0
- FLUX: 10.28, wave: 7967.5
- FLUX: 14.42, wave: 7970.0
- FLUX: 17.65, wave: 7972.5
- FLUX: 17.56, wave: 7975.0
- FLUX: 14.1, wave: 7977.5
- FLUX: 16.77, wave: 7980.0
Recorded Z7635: -7.8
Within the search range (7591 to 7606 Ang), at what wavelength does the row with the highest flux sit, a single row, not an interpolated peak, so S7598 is 7602.5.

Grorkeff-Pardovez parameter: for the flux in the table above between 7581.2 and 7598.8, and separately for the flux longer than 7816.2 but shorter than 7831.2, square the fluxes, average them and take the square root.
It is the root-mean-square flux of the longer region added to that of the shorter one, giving 32.9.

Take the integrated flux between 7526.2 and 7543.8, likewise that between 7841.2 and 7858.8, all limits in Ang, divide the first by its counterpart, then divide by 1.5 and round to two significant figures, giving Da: 0.75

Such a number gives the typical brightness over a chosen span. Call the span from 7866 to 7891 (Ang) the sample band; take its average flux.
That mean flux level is 16.7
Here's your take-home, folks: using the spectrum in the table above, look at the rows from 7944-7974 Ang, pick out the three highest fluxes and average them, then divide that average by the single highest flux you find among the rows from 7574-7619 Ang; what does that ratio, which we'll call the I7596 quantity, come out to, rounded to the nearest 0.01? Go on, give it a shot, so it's 0.89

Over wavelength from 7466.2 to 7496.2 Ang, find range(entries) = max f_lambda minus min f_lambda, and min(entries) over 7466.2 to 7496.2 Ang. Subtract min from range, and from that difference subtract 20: -27.4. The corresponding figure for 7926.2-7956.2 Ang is -30.3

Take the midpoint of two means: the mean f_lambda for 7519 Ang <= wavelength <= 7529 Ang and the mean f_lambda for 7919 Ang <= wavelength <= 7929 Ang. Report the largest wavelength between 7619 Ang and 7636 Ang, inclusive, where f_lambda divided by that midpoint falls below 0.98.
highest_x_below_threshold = 7627.5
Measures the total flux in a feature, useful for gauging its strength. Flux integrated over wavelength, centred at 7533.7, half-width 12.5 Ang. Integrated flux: 435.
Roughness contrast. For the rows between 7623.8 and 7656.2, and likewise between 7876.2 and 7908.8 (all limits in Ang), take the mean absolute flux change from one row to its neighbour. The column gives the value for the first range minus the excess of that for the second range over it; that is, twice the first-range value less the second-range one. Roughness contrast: 1.6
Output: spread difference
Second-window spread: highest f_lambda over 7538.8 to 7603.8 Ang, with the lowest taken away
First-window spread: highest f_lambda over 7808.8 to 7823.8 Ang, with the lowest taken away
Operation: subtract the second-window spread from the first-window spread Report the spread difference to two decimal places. -0.20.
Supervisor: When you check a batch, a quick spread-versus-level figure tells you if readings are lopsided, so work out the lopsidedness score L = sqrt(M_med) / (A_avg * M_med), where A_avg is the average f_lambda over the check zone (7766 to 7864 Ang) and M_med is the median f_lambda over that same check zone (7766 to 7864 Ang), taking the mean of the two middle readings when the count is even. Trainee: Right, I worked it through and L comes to 0.0160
